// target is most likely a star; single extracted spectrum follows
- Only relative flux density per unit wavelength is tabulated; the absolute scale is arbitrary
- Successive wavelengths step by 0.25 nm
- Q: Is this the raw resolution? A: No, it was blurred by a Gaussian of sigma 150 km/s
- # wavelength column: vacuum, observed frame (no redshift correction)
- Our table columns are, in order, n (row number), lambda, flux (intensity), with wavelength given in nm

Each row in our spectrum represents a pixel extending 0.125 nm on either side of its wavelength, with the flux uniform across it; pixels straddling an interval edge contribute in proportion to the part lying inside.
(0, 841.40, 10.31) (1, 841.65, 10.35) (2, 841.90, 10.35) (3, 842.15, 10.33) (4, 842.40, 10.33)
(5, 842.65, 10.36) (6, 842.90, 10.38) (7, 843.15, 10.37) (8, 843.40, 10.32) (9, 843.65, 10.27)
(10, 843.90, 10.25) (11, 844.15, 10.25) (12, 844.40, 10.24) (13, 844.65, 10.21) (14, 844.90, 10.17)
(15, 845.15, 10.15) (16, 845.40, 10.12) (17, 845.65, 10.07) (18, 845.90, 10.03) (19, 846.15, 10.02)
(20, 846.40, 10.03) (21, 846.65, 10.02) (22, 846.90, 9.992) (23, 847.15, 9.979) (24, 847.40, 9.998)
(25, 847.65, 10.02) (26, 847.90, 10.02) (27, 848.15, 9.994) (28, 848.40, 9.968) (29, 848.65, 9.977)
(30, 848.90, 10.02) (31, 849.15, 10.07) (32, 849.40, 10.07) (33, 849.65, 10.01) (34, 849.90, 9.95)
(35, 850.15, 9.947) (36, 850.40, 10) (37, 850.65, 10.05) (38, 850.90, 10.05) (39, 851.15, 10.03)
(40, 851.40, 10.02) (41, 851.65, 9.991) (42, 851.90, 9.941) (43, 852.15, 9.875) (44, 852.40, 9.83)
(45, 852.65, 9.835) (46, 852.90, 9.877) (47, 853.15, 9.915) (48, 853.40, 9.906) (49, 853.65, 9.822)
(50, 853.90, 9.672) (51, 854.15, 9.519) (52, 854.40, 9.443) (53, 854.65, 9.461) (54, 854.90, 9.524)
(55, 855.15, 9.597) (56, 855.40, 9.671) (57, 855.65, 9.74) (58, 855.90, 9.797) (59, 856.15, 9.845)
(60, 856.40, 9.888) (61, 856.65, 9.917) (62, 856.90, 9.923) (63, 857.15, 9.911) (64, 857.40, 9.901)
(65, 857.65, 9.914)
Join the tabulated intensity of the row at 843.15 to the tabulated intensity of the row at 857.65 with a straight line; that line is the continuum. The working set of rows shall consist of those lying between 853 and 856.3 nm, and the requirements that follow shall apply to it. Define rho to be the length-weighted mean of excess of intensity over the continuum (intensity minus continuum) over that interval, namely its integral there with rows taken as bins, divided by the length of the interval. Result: -0.32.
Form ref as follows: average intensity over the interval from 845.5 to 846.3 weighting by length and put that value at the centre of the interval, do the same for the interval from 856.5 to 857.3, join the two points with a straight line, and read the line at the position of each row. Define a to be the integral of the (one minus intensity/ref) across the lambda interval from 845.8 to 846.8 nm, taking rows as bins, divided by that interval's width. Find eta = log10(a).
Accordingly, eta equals -2.9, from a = 0.001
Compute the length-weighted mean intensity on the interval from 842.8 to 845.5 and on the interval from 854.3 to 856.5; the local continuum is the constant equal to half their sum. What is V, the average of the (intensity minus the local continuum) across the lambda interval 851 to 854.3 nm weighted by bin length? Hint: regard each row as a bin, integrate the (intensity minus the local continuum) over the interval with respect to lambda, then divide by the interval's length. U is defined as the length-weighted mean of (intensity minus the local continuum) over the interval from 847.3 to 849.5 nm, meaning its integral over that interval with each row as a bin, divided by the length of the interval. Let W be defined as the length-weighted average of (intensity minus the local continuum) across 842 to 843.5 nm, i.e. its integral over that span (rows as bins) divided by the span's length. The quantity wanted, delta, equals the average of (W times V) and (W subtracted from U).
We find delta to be -0.19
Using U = 0.06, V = -0.09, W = 0.393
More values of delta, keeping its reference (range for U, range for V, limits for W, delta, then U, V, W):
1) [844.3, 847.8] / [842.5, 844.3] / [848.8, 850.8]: 0.04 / 0.12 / 0.36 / 0.060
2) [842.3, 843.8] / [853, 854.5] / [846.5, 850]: 0.16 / 0.38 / -0.24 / 0.051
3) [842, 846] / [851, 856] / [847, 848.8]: 0.12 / 0.29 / -0.18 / 0.039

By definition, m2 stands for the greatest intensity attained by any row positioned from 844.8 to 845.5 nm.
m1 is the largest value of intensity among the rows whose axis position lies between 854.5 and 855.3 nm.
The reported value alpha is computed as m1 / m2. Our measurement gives 0.94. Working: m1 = 9.597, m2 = 10.17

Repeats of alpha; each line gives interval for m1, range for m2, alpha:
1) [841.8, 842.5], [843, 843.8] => 1.00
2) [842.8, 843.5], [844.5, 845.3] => 1.02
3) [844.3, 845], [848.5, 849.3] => 1.02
